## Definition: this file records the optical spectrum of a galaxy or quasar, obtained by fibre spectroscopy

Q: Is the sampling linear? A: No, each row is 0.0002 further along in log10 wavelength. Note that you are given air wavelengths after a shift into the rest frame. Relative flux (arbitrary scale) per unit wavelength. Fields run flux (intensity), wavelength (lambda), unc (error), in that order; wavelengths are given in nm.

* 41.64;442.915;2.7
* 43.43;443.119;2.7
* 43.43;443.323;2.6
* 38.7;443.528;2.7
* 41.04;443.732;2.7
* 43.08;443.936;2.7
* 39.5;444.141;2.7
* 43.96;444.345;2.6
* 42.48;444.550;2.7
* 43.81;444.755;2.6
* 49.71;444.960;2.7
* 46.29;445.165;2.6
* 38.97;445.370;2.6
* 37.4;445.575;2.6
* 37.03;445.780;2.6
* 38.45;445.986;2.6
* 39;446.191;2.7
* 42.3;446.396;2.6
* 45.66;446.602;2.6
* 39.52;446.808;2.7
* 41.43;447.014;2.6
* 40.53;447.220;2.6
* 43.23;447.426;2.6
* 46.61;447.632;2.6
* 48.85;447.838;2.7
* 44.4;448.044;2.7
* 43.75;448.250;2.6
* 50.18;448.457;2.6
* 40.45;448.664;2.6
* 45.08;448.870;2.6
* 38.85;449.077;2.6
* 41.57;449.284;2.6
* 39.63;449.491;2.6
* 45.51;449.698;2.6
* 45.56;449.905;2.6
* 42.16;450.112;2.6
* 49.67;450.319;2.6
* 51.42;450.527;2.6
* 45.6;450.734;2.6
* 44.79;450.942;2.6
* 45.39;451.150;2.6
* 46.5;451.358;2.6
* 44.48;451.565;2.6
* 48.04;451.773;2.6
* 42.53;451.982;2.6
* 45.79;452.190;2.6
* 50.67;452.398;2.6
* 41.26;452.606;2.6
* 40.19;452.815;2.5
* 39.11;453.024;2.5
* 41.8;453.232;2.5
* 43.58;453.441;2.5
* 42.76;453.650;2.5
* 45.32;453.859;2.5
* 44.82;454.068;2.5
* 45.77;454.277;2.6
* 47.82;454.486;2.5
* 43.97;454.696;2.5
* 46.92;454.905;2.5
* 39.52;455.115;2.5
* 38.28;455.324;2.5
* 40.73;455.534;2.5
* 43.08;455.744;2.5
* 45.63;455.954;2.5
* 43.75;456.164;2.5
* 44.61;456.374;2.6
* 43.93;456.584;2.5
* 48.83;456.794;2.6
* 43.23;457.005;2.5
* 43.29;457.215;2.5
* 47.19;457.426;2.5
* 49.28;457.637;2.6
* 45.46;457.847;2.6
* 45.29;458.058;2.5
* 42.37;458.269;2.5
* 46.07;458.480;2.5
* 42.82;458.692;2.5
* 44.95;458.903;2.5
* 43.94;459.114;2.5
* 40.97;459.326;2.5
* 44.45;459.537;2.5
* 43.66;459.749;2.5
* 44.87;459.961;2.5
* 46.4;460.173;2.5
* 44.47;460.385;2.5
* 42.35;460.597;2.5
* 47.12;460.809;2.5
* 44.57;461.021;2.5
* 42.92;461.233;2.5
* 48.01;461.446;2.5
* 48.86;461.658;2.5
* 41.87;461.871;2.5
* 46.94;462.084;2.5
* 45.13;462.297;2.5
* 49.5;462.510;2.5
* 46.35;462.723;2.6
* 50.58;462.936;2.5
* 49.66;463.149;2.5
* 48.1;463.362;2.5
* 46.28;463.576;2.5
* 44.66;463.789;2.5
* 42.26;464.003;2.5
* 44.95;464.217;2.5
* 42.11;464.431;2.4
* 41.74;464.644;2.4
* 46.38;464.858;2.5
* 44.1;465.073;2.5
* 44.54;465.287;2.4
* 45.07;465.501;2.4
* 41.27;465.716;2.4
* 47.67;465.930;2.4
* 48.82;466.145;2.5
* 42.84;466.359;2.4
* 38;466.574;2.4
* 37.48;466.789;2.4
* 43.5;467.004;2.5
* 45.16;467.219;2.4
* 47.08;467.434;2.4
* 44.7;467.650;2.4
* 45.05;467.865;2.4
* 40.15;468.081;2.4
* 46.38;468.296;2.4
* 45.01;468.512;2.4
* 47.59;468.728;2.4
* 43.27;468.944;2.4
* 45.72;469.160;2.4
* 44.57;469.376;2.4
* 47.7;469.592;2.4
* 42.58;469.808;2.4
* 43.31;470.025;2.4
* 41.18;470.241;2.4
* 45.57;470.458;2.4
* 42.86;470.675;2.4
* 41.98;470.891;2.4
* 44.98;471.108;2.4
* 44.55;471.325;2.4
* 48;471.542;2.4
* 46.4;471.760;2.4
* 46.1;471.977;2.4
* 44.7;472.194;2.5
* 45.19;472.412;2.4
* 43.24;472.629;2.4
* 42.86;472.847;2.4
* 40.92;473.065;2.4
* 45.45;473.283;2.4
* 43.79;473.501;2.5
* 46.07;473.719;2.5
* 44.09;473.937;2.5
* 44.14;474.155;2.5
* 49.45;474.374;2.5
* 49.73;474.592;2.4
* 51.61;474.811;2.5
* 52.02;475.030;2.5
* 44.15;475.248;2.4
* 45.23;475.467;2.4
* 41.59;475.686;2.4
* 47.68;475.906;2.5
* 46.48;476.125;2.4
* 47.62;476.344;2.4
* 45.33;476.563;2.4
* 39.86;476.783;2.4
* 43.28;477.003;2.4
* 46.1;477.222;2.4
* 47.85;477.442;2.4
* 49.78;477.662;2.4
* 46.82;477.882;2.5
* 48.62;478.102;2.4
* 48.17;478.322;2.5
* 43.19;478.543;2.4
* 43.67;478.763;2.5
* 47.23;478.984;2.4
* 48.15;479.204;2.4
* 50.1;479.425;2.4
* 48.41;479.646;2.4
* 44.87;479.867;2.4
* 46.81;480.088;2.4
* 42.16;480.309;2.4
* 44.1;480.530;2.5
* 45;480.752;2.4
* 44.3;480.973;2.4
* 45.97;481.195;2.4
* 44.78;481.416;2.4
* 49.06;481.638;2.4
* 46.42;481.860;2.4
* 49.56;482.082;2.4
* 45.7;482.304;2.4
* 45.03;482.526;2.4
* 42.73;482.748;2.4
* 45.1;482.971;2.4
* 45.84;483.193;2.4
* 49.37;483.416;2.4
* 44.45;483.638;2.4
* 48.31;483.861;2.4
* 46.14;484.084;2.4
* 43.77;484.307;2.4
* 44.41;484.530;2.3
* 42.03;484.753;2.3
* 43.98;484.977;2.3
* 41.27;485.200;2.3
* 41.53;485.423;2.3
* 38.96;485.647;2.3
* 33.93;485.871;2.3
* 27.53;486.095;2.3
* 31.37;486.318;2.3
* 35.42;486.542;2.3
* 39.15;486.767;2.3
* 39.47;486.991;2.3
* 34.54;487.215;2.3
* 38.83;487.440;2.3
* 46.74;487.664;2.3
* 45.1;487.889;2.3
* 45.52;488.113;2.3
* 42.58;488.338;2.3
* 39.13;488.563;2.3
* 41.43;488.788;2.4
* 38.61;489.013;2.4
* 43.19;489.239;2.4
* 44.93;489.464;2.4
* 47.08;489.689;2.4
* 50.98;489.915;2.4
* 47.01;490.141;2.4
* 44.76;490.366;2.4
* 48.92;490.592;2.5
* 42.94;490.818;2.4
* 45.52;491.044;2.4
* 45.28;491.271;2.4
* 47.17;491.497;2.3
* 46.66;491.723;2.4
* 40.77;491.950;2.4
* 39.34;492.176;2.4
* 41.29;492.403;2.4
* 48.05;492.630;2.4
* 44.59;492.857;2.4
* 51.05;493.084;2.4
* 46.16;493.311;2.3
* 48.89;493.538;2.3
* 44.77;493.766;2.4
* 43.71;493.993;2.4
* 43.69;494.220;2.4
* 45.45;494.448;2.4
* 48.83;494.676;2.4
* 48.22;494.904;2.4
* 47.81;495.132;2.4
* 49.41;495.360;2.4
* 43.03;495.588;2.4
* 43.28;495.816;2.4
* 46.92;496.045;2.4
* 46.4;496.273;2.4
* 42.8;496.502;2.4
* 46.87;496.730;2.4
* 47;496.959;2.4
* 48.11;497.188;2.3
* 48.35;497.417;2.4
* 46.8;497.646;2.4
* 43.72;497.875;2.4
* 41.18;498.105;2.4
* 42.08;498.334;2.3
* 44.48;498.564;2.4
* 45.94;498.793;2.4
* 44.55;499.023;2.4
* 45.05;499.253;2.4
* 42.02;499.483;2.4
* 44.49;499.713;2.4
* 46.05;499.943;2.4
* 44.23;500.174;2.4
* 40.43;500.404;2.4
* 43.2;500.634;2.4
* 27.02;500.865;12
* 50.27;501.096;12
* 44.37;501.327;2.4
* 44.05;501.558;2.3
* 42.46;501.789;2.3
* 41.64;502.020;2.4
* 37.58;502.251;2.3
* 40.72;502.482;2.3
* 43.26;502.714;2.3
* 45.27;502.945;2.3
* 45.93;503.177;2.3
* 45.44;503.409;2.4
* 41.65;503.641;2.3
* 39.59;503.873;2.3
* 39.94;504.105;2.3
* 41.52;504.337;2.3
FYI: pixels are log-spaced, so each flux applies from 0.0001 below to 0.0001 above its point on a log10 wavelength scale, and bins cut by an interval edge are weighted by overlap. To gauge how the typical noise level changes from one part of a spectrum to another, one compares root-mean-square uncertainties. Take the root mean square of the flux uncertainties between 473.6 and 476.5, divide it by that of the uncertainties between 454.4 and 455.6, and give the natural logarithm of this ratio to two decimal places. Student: -0.02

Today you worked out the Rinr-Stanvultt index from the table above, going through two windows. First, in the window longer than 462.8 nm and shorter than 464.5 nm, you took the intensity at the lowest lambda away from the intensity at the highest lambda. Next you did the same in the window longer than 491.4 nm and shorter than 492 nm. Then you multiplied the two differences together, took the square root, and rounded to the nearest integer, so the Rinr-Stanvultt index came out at 7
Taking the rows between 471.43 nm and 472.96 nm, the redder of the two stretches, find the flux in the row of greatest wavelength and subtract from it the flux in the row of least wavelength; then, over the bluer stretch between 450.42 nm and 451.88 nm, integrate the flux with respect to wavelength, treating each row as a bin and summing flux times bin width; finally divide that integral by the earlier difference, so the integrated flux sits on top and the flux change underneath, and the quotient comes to -13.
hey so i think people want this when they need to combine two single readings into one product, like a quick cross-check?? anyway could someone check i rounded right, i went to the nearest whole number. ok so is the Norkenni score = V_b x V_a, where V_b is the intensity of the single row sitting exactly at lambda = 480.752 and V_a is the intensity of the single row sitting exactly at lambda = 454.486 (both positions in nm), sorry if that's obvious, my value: 2152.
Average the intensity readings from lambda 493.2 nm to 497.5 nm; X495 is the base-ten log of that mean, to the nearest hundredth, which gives 1.67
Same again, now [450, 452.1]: 1.66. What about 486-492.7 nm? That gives 1.63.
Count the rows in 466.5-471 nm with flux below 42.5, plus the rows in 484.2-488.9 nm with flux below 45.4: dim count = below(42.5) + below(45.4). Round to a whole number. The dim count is 24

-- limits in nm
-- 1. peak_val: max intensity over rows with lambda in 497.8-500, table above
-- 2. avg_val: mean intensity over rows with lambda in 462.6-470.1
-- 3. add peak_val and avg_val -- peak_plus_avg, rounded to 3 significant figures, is 90.8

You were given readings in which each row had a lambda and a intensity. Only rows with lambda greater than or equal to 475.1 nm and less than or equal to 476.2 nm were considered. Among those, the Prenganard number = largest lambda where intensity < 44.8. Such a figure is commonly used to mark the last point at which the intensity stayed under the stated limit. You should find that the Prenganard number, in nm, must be 475.686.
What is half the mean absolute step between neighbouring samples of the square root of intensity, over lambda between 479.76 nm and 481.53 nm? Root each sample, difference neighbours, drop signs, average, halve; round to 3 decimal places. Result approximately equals 0.069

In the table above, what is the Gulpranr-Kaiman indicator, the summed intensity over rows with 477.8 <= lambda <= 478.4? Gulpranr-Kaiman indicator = 144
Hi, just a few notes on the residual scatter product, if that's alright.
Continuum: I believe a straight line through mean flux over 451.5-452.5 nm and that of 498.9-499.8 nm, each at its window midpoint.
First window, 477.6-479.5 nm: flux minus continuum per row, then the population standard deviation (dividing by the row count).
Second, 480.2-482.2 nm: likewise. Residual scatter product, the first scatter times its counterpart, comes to 5.2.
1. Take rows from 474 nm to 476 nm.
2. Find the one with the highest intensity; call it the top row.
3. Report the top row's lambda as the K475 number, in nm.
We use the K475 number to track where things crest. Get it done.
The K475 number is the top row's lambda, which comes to 475.030 nm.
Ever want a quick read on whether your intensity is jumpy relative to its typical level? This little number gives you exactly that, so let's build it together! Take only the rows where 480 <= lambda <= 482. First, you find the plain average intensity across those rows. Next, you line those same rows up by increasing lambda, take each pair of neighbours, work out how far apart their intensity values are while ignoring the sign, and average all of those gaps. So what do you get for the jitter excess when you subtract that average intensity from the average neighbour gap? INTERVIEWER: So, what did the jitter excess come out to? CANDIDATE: -43.2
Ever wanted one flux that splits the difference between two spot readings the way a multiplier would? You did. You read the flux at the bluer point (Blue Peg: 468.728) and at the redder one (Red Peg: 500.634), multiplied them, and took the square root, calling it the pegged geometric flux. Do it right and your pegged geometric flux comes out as 45.3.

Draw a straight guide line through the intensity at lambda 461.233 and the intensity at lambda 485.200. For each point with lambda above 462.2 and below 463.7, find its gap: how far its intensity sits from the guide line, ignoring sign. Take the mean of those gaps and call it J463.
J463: 5.1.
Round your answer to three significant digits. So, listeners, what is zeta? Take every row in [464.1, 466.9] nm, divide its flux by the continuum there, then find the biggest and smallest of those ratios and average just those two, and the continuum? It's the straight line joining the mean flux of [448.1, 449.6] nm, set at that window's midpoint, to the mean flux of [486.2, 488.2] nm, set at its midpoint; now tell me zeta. 1.04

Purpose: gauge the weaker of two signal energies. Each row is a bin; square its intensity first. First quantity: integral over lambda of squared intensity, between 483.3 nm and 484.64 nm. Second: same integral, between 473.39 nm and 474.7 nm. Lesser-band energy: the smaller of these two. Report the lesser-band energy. 2806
